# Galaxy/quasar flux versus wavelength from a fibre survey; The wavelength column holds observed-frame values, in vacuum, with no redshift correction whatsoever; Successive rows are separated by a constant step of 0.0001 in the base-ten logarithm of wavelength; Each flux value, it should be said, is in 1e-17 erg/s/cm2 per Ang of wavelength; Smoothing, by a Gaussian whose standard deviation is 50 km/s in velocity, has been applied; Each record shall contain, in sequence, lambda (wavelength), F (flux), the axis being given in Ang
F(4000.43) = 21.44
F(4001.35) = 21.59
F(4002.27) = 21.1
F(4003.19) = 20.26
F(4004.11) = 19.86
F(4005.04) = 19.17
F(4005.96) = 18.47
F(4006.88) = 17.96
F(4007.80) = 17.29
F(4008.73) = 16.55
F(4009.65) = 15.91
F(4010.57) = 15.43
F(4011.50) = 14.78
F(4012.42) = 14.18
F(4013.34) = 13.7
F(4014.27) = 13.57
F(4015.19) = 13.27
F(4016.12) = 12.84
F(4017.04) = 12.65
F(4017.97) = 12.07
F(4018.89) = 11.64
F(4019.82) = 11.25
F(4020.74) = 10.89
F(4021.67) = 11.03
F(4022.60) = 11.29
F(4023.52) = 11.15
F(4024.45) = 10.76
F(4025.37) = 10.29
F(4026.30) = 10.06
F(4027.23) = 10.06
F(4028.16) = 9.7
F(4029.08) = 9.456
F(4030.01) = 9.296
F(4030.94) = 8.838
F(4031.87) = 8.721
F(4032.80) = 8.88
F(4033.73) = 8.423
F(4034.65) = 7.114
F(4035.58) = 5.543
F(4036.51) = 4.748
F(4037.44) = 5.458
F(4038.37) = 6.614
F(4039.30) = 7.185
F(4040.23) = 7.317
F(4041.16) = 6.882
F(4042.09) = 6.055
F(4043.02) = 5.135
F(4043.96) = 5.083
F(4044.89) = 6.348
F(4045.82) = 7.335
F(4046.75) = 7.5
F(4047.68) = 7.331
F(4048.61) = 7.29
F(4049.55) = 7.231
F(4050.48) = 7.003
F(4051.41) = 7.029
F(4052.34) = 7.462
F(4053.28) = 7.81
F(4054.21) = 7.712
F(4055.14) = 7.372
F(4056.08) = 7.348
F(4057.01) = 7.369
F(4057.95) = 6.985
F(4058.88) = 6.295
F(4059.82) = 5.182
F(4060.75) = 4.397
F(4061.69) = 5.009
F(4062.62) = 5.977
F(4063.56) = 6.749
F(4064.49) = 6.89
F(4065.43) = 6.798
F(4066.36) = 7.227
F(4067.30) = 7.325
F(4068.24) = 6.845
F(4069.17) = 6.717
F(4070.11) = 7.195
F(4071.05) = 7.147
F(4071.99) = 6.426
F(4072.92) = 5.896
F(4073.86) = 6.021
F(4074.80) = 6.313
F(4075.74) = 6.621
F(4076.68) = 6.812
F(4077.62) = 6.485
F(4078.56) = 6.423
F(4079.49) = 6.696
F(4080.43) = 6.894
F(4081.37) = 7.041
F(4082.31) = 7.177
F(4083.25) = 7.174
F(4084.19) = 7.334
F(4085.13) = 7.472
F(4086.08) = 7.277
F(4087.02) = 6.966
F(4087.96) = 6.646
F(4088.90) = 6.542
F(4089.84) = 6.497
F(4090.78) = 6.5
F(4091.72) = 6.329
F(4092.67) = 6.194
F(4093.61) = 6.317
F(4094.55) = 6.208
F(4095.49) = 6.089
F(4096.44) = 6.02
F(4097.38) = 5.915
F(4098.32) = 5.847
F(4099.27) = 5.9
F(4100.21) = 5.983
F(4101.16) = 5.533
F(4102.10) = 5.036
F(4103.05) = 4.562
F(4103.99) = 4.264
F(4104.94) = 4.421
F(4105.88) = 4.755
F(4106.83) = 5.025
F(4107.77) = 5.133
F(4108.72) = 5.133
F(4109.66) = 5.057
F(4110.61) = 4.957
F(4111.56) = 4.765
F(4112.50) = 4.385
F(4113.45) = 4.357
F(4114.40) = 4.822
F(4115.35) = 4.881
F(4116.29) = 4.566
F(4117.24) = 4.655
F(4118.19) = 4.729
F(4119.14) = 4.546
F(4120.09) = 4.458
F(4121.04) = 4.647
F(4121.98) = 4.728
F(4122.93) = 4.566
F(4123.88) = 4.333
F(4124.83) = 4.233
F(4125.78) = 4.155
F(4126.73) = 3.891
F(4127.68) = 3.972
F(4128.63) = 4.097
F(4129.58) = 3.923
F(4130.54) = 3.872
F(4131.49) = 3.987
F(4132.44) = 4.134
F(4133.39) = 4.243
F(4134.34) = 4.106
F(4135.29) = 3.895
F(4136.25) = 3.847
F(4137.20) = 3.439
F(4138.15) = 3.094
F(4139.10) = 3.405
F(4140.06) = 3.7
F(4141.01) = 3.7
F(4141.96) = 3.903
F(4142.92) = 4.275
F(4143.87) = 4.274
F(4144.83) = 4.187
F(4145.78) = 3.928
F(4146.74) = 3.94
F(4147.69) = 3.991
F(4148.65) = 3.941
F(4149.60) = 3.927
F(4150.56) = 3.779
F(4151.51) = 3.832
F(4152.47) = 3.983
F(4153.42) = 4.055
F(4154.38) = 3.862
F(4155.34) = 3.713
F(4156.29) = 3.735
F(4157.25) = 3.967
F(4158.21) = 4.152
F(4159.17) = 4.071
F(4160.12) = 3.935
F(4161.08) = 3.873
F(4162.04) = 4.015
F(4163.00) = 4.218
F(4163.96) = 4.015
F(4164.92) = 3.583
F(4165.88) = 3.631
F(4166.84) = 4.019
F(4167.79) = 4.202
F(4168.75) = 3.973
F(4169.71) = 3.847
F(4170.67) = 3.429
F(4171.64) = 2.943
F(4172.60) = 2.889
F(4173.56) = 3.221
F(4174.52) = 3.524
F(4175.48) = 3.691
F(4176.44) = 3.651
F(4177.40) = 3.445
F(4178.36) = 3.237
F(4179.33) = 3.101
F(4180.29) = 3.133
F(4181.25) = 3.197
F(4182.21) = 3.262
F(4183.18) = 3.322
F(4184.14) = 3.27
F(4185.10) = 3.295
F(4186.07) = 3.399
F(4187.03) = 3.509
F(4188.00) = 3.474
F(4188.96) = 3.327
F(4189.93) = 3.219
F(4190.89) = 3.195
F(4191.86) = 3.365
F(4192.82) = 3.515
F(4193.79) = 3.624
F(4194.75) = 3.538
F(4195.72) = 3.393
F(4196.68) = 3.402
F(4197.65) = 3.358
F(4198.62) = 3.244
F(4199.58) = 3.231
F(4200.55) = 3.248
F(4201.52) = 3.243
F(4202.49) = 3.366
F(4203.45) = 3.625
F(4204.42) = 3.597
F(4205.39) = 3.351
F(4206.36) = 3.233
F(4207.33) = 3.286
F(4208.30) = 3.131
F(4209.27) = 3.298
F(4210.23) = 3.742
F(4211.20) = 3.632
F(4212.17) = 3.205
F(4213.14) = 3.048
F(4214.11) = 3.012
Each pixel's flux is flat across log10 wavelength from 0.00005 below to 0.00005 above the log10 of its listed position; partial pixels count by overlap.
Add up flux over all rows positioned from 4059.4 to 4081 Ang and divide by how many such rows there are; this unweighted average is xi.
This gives 6.4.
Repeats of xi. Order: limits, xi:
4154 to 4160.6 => 3.9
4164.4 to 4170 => 3.9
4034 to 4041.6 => 6.4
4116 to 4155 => 4.1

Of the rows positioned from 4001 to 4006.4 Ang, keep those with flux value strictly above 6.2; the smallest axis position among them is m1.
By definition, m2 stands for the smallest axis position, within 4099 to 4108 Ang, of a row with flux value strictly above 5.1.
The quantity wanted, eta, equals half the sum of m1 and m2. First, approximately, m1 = 4001.35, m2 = 4099.27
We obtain 4050.3 Ang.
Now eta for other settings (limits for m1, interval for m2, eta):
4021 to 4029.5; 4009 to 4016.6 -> 4015.7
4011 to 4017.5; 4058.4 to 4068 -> 4035.2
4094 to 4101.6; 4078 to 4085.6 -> 4086.6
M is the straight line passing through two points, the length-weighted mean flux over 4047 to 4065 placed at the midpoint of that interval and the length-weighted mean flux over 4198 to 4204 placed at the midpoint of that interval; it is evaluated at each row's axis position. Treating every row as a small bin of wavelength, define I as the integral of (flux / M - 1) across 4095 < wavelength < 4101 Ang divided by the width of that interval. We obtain 0.03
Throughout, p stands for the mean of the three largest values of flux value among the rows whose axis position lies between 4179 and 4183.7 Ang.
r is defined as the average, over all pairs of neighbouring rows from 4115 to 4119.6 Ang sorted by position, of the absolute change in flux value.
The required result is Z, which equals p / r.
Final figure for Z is 20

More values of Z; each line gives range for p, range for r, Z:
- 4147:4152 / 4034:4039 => 4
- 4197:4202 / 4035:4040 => 4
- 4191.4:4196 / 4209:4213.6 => 13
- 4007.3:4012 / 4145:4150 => 522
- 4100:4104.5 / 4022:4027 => 18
